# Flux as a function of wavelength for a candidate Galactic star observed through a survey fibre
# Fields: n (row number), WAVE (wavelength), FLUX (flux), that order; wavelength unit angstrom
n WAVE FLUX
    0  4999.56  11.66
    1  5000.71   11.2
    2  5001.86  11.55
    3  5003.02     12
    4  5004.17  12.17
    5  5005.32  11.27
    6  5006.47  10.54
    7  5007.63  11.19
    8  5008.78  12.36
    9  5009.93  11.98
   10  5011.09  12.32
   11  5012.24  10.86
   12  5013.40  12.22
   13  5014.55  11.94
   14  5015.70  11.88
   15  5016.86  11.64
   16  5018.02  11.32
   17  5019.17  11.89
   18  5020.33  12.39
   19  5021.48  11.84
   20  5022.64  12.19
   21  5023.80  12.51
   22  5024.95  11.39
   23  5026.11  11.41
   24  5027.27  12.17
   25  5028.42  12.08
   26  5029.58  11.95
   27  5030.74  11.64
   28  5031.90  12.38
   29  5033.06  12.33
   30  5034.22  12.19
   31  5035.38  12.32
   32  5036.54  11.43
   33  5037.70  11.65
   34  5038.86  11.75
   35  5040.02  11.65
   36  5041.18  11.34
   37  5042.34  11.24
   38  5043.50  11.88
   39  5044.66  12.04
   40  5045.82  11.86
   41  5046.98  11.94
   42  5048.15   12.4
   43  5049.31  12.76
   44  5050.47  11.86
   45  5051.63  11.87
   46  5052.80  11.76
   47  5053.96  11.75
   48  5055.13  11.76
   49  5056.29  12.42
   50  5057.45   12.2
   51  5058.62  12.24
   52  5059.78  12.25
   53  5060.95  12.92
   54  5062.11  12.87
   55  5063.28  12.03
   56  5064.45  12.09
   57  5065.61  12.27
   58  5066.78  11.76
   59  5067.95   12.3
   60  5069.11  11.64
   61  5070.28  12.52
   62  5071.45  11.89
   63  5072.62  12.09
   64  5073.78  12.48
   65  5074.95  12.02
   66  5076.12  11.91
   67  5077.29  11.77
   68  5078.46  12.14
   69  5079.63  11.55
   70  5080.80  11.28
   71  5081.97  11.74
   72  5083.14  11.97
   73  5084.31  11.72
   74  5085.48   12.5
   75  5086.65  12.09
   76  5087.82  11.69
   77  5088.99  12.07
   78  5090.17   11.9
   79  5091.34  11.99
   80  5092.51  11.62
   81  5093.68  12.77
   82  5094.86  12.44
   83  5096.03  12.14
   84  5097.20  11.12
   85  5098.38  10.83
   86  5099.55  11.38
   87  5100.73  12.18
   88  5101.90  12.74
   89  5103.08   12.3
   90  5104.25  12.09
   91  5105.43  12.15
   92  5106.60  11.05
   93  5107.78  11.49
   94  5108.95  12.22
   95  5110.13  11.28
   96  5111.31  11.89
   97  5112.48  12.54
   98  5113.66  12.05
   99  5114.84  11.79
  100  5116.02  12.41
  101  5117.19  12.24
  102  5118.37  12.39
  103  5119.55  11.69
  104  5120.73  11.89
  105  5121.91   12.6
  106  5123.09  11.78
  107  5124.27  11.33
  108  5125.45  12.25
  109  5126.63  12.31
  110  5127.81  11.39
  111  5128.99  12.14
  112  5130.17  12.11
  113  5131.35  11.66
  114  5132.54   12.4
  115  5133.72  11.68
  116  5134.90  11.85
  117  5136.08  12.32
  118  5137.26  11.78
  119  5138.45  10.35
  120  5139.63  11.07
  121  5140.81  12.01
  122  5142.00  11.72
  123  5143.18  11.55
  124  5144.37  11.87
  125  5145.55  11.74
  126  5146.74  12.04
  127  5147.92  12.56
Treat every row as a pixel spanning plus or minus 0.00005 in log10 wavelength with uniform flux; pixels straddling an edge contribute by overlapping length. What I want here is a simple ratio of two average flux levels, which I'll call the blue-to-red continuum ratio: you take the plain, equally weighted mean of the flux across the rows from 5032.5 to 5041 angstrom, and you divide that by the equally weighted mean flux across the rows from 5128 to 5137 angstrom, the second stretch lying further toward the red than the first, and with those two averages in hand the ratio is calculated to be 0.990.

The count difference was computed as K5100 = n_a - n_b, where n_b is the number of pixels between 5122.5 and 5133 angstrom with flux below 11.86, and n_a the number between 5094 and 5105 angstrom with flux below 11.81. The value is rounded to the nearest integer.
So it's -1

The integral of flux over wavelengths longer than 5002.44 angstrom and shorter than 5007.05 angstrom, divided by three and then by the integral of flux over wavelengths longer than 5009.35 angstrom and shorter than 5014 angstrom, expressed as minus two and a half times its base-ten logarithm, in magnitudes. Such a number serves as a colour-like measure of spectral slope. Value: 1.23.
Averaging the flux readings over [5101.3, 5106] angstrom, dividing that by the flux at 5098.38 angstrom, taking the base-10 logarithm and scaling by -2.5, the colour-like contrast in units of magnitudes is -0.14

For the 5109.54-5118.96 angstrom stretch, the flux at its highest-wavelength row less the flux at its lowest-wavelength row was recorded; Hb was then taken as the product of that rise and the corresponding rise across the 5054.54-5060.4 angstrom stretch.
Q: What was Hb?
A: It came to 0.54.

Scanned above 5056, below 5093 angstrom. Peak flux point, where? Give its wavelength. 5060.95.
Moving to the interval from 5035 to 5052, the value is 5049.31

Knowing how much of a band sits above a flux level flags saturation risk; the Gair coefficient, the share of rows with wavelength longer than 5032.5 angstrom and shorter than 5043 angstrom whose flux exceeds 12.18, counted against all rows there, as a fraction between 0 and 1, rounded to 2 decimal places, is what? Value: 0.33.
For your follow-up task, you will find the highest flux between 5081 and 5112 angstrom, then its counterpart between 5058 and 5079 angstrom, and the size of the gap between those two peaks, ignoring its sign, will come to 0.15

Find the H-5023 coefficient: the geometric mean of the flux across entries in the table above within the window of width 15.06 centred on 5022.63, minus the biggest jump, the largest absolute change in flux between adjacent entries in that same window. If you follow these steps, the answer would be 10.8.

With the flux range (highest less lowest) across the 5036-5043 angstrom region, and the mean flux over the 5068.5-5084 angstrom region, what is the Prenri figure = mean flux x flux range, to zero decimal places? 6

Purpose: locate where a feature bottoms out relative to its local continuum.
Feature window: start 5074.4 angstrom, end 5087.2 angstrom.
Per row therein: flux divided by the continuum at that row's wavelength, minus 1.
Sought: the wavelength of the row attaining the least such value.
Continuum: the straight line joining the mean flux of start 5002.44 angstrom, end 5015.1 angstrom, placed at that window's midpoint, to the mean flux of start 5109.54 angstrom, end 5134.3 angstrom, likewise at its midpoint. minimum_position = 5080.80 angstrom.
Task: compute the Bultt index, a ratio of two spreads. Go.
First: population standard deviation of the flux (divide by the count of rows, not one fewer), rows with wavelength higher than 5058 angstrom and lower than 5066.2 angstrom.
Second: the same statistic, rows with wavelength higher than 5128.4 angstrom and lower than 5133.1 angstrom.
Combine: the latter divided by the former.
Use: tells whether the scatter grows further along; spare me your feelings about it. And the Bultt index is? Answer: 0.79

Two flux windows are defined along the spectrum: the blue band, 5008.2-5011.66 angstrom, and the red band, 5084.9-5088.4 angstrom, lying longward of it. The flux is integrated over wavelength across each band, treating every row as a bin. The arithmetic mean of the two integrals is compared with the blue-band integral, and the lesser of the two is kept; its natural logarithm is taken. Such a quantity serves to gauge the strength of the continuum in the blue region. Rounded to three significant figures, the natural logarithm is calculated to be 3.74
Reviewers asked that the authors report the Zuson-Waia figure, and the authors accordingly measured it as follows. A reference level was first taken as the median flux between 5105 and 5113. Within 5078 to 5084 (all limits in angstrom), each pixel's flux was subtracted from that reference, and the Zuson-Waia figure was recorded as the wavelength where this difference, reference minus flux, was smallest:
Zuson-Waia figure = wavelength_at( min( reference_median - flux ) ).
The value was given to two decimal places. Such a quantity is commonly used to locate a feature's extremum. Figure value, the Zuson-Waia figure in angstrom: 5078.46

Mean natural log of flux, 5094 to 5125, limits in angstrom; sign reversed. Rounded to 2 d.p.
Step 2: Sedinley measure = -2.48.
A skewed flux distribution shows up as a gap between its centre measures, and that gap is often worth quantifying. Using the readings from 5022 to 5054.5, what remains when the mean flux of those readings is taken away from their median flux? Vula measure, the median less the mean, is -0.04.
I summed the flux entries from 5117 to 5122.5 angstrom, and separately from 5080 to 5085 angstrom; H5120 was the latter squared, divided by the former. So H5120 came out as 36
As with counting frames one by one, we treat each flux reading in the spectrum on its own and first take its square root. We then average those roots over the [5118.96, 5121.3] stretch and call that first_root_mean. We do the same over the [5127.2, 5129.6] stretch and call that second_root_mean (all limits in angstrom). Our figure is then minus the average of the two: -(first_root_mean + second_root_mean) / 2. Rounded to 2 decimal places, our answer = -3.43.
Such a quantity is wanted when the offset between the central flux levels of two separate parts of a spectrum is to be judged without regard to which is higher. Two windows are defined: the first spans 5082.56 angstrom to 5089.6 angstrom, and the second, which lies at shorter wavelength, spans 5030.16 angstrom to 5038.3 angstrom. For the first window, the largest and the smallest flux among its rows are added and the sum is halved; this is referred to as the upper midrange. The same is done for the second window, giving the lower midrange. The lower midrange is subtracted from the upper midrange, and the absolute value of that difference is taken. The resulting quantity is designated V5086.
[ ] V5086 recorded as 0.19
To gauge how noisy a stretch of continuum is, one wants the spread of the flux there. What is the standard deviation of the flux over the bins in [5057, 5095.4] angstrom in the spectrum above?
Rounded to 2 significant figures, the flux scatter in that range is 0.38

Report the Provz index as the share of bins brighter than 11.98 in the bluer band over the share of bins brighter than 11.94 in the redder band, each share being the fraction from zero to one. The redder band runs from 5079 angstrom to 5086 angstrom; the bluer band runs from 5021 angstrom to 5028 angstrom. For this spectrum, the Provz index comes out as 1.5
